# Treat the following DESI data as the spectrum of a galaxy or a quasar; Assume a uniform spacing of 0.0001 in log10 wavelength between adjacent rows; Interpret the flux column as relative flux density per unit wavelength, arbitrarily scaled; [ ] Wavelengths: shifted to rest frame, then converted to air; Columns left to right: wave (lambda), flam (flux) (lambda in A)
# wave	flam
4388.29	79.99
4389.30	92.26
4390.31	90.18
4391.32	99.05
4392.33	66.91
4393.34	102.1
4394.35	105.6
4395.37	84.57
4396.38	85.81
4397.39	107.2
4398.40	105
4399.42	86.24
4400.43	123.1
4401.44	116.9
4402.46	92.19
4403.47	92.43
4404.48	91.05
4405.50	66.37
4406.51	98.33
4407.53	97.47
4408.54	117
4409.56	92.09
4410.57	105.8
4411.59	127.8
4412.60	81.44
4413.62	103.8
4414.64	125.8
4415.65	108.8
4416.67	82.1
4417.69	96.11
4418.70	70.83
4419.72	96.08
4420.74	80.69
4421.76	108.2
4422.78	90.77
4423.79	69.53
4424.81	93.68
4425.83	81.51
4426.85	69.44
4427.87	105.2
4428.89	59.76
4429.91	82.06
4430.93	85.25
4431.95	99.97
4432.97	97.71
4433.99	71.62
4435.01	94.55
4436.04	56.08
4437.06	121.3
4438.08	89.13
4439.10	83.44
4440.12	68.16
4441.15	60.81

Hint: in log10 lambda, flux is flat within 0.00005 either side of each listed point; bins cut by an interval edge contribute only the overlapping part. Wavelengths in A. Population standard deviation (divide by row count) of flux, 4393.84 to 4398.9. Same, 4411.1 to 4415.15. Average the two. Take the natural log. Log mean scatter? 2.68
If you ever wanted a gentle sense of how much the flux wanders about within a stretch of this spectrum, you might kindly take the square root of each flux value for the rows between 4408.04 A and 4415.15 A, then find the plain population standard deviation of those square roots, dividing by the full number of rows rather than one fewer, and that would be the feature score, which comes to 0.78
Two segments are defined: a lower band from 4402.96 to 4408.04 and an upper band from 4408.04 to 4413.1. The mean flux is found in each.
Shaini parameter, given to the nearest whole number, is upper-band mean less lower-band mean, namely 16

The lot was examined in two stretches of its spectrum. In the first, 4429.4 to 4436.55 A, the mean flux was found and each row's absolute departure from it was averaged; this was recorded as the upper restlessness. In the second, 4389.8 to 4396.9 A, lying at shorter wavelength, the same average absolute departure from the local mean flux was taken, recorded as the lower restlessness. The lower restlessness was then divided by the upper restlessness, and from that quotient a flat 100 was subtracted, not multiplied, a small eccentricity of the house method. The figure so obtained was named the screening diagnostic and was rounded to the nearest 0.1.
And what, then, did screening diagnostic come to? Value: -99.2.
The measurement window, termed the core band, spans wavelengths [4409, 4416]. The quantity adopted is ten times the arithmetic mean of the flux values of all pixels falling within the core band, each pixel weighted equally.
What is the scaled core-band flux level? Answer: 1065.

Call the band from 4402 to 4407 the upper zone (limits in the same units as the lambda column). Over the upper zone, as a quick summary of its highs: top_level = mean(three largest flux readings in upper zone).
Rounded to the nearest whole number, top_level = 94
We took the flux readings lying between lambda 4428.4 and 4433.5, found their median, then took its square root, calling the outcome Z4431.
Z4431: 9.2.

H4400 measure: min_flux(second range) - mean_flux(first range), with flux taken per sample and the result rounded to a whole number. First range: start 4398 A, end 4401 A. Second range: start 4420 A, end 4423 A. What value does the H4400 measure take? -24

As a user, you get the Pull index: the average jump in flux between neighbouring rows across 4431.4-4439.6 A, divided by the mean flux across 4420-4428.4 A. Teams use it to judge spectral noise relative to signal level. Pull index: 0.315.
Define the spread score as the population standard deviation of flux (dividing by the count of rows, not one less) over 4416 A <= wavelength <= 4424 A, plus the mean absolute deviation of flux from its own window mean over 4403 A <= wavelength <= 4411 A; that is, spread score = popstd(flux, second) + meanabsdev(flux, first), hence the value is 22.1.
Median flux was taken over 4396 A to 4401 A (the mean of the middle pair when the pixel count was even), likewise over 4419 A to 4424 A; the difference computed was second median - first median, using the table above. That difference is -14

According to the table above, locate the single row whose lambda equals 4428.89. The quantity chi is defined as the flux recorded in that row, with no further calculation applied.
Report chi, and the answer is 59.76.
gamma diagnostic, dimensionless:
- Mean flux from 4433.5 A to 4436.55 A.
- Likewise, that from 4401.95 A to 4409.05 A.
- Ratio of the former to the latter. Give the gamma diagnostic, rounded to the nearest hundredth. 0.79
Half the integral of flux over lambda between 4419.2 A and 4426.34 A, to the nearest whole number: 316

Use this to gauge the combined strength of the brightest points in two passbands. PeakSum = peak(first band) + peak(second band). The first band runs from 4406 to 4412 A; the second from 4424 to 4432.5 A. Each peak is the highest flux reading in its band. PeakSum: 233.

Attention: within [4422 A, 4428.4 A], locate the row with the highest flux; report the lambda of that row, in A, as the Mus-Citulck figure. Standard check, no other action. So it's 4427.87 A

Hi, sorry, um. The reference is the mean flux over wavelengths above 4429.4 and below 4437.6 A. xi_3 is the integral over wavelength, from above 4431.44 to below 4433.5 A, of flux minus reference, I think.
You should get 21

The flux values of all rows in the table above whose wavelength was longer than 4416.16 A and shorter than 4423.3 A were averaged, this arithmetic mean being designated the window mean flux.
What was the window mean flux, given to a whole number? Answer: 89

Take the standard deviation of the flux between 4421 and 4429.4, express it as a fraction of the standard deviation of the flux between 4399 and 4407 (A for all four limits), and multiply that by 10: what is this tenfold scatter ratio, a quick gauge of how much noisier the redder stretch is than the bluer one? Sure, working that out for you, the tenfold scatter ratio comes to 10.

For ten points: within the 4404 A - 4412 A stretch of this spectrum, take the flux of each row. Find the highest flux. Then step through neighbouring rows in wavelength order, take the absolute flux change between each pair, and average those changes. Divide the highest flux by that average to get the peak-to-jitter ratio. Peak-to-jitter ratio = 6.5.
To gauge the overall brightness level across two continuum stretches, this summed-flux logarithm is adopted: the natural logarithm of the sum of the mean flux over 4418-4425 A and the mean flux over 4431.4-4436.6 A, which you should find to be 5.14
